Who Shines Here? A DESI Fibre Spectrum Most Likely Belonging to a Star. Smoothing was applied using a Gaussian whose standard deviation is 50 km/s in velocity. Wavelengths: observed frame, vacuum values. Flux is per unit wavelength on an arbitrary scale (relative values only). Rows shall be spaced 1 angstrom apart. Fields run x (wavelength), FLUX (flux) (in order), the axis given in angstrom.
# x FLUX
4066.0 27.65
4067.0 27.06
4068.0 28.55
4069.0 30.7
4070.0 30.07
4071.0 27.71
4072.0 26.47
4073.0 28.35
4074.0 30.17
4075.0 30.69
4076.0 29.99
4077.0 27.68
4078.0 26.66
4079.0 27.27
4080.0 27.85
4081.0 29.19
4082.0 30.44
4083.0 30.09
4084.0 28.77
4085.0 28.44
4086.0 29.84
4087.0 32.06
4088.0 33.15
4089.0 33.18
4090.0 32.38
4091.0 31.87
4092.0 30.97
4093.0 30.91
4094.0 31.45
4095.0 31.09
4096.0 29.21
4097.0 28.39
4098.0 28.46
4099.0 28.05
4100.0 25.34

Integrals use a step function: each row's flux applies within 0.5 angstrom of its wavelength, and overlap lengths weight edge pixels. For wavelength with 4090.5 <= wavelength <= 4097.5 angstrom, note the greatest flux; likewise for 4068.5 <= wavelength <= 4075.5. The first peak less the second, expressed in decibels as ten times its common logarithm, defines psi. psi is 0.7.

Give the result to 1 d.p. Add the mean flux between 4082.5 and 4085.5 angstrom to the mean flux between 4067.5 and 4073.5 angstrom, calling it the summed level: 57.7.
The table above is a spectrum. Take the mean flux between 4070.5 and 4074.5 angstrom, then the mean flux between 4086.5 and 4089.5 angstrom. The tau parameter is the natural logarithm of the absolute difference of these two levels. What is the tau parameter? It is 1.5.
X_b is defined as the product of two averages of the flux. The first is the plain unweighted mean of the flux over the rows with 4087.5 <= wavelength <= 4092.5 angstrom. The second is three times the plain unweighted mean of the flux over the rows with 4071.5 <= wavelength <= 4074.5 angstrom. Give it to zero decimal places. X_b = 2746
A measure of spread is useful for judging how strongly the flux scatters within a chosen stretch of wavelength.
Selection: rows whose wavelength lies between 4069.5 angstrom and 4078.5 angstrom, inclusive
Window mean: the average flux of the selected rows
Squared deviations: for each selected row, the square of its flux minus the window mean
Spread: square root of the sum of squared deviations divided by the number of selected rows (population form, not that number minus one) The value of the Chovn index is 1.5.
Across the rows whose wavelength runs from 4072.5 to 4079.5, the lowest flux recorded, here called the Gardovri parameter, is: 26.66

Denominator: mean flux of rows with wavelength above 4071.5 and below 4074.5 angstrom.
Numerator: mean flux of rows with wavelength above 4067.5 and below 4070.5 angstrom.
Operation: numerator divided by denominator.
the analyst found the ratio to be 1.05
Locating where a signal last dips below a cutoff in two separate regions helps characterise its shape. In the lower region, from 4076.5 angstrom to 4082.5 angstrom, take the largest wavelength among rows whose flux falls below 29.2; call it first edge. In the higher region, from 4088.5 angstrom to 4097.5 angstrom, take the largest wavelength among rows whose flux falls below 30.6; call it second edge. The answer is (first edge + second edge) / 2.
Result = 4089.0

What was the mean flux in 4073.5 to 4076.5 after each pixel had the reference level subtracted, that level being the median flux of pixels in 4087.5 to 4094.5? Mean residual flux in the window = -1.6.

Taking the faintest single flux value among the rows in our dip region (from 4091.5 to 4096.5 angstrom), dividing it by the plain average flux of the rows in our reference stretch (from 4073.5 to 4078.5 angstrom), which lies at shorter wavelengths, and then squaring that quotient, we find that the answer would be 1.01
